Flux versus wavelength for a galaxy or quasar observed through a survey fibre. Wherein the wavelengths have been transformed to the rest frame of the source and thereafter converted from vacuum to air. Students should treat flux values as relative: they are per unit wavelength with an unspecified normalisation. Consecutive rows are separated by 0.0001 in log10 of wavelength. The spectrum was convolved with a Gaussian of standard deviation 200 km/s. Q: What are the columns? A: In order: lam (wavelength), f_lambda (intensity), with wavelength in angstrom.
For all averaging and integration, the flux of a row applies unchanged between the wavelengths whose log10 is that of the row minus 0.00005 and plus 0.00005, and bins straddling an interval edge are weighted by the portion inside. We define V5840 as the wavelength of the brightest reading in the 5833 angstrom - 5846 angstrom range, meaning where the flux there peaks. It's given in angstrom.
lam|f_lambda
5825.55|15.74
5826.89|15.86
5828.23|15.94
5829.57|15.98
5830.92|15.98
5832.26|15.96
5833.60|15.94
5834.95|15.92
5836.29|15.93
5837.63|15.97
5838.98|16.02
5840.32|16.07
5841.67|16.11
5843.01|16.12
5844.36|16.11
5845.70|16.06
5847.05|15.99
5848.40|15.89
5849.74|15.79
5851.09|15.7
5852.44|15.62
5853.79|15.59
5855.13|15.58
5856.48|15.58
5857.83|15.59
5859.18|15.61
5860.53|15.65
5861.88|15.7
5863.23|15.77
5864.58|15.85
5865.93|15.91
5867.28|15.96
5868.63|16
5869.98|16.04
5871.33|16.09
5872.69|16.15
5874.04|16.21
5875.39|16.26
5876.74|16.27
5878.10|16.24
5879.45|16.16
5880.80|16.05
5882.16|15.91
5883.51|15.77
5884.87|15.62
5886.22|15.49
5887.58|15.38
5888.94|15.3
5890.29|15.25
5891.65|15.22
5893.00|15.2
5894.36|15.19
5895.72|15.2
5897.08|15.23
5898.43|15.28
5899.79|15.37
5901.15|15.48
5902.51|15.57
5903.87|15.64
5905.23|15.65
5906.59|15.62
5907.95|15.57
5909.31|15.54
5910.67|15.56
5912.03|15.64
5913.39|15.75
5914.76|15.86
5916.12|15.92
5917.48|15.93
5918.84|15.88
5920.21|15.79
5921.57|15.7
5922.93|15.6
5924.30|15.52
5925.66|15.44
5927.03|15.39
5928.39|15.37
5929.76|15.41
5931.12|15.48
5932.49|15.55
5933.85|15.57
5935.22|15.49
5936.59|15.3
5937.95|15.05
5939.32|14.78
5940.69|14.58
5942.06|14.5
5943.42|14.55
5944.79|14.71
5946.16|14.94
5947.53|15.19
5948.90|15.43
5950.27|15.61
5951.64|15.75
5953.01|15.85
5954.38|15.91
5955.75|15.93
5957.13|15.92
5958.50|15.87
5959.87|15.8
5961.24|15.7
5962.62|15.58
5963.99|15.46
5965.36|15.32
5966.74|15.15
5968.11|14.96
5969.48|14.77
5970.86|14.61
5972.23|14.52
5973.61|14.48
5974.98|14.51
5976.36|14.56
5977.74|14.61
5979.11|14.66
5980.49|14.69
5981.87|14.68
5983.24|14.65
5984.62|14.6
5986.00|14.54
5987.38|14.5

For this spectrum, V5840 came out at 5843.01 angstrom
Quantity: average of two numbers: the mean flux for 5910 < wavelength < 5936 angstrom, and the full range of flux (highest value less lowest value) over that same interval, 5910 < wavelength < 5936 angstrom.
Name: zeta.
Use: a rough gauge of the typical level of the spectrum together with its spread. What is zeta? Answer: 8.09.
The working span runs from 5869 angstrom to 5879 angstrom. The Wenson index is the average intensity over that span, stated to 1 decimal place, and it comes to 16.2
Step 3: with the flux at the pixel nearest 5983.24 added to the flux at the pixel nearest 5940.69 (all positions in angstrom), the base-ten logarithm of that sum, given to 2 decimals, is 1.47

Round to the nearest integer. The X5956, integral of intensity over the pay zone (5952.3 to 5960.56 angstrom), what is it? 131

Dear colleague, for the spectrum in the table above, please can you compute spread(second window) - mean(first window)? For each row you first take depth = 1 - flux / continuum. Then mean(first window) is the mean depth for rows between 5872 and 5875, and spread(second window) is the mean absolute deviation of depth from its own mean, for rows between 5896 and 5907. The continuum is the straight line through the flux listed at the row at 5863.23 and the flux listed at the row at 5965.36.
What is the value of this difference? 0.039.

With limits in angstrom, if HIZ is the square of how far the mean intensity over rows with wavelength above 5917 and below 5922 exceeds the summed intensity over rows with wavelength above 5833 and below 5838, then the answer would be 2298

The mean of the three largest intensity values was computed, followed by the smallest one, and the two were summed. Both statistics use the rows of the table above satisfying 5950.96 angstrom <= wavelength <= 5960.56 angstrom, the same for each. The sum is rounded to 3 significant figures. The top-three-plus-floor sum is 31.7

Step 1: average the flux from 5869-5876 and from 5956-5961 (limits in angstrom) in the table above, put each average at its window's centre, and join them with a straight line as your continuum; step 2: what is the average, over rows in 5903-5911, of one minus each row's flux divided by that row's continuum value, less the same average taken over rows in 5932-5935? 0.003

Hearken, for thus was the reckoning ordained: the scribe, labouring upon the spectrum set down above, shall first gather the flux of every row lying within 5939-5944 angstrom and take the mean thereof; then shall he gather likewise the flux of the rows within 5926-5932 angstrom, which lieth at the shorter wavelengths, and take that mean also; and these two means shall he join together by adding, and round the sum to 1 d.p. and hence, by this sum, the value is 30.0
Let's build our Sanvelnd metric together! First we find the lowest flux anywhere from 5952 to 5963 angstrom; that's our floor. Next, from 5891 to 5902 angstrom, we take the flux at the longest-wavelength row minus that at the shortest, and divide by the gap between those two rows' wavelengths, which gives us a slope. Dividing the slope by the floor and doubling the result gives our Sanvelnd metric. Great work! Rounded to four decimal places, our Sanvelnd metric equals 0.0035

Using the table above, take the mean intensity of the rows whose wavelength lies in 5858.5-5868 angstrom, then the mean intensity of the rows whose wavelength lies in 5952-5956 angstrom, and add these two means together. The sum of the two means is 31.7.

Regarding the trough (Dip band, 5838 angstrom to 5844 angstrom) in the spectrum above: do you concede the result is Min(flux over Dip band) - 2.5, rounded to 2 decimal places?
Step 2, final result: 13.52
